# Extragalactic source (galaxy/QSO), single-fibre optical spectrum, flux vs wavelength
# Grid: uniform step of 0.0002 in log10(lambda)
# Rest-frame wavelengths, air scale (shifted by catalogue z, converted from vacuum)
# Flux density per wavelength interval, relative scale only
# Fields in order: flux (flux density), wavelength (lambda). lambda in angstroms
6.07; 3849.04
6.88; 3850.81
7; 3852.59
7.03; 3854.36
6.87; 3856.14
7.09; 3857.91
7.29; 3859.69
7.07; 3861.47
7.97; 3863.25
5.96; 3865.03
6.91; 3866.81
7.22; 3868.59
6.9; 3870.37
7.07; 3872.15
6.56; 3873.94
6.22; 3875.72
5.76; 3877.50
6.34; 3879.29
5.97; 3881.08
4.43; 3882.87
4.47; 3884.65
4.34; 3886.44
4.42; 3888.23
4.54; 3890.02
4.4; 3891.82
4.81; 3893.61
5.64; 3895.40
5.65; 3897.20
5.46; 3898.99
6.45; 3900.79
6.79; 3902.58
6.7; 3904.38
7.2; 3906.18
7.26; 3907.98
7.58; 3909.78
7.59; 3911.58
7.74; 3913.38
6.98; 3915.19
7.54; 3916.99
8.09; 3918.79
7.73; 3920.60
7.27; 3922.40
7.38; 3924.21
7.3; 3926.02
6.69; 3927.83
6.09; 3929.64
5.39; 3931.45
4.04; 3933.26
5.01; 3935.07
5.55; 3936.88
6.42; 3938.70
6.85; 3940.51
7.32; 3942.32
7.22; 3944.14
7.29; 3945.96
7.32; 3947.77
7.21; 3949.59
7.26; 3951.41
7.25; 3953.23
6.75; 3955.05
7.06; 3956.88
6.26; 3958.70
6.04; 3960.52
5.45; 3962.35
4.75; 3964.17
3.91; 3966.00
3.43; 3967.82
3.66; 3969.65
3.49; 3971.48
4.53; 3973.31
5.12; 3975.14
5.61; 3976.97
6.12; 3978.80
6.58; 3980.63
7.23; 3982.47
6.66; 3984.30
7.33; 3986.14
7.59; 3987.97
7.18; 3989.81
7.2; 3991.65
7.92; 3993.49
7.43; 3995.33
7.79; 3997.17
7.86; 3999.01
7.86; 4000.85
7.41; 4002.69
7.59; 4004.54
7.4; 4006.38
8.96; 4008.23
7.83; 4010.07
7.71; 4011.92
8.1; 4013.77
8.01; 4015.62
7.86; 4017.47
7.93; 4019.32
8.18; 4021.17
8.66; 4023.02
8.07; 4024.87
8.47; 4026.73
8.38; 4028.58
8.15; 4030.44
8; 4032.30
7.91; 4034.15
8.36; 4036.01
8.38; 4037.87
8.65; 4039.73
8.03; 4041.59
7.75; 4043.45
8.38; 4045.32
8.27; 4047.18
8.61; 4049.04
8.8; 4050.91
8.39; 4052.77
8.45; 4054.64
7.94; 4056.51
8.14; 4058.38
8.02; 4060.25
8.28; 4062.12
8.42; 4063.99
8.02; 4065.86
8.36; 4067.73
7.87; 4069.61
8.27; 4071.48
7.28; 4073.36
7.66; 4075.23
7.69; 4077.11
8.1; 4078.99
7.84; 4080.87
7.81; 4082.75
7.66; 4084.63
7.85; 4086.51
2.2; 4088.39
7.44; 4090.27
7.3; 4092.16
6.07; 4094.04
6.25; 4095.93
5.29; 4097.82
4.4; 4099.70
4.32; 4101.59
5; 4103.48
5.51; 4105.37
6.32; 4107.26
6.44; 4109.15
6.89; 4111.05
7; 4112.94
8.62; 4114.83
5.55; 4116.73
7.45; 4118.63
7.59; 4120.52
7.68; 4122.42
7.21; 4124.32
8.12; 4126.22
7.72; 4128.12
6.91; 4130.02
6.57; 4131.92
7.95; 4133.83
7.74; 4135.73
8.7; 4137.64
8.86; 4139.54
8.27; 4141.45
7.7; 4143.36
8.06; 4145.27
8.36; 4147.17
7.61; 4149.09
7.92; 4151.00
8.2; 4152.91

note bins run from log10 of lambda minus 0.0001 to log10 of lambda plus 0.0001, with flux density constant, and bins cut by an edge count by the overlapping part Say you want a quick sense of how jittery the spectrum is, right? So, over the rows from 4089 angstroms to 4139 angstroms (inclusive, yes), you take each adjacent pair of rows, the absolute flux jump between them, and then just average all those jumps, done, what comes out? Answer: 0.74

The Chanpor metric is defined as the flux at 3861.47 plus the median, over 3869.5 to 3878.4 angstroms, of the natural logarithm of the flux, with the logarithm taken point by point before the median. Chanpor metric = 9.0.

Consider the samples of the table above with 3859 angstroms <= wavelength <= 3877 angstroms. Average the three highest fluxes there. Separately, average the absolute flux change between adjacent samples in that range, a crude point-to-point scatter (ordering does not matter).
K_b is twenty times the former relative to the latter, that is 235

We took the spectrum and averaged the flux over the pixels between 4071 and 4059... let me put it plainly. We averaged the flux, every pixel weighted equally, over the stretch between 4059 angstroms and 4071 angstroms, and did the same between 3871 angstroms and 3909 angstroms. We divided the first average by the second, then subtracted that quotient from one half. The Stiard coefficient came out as -0.9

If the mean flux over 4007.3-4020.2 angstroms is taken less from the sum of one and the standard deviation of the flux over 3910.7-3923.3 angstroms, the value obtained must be -6.7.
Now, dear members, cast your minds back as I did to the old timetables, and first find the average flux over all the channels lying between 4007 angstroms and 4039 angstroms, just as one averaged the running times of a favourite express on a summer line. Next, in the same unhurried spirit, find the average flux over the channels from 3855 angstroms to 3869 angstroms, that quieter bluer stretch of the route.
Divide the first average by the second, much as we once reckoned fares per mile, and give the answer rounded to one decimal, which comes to 1.2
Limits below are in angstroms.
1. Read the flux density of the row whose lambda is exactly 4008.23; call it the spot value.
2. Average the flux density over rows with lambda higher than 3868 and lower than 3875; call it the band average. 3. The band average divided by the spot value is 0.77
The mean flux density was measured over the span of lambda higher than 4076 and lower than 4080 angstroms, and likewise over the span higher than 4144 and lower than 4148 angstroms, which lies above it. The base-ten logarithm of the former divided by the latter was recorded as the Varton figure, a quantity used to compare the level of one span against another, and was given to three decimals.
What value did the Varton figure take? -0.017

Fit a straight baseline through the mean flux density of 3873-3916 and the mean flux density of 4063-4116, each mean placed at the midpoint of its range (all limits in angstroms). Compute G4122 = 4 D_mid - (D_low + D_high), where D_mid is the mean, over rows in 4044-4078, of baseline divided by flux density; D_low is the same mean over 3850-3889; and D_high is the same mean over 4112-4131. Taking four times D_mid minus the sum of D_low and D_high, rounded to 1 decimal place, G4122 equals 1.4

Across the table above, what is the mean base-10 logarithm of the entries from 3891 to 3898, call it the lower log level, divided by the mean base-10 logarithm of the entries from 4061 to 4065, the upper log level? 0.77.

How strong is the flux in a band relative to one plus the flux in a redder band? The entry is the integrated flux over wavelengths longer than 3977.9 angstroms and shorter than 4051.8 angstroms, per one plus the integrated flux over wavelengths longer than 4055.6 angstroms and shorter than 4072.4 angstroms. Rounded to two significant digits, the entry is 4.2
